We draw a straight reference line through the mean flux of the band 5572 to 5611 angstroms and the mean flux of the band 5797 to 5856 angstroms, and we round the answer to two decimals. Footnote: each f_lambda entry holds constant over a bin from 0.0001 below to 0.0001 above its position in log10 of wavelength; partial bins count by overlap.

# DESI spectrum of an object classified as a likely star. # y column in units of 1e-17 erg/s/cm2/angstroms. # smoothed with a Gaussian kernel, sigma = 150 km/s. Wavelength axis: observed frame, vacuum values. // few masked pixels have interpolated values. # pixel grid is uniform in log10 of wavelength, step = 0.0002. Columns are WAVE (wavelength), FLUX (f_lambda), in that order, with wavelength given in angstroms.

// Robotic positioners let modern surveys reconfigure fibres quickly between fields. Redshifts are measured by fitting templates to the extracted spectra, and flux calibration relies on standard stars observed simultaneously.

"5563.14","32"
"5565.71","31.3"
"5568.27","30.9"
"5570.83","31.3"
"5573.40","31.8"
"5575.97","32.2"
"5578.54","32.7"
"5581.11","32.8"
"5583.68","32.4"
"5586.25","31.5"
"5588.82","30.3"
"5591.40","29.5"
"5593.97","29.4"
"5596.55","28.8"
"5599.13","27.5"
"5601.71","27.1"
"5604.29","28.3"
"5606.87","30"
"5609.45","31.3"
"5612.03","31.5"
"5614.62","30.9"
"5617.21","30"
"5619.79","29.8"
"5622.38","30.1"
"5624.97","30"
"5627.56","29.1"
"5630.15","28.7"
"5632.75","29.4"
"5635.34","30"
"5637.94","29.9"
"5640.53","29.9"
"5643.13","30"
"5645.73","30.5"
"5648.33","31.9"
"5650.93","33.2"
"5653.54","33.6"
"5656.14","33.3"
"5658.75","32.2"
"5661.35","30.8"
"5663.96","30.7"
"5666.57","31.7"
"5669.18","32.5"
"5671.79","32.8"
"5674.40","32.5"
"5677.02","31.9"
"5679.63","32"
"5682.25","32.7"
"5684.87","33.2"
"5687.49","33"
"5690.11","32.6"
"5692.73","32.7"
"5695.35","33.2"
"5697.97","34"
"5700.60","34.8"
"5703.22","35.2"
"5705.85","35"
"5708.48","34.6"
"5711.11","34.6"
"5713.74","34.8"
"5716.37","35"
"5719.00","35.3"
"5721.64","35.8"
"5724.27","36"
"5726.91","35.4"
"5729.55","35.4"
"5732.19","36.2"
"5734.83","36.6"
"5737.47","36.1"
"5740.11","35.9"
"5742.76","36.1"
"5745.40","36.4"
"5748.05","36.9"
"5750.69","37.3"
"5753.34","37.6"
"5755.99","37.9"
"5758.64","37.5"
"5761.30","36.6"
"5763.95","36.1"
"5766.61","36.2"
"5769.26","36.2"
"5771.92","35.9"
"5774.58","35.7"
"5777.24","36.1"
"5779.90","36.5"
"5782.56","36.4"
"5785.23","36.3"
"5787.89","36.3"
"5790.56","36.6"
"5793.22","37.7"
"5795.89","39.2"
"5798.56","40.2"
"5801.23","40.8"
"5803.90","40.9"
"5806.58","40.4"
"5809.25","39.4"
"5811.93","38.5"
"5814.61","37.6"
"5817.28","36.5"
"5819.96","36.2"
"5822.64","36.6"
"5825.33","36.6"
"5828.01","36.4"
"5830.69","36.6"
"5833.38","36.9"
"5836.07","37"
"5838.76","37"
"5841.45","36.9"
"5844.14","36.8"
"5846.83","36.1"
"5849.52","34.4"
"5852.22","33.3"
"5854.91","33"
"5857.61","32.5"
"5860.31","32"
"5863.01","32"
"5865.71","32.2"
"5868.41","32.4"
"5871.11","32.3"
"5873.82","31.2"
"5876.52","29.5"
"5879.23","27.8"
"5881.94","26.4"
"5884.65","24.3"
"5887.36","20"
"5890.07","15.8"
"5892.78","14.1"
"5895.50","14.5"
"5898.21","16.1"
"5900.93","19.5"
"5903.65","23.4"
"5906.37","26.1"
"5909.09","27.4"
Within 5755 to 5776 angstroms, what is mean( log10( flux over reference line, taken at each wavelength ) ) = 0.01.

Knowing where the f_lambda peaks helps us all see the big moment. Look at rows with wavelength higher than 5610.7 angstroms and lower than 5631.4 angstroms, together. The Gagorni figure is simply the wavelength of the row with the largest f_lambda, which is 5612.03 angstroms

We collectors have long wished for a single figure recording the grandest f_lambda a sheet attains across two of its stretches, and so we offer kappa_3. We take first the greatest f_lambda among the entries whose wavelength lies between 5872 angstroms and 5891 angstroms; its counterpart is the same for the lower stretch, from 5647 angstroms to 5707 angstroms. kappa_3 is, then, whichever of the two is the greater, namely 35.2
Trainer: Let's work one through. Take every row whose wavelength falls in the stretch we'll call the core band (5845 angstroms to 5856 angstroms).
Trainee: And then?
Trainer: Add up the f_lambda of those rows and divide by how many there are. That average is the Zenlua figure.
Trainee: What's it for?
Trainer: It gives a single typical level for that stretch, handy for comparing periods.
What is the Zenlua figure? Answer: 34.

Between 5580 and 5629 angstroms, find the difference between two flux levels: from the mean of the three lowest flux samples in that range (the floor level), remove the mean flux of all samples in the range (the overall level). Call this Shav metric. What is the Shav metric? -2.4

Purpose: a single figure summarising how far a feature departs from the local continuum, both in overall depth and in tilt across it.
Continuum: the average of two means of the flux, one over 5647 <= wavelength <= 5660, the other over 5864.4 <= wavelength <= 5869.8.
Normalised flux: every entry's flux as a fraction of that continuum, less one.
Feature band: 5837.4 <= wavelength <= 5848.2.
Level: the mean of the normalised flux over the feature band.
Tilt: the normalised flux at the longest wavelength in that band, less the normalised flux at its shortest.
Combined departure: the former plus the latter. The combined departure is 0.10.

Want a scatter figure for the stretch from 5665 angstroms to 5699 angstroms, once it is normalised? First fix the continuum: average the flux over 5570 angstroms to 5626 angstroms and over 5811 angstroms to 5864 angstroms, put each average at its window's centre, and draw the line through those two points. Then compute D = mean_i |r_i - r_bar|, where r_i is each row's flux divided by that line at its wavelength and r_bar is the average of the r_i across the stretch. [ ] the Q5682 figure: 0.011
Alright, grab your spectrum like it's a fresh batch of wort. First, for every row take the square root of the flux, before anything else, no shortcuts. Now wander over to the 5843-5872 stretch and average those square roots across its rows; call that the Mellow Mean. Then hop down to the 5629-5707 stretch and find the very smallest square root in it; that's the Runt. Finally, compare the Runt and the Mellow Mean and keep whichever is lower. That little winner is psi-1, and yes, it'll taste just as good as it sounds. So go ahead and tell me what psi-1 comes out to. 5.4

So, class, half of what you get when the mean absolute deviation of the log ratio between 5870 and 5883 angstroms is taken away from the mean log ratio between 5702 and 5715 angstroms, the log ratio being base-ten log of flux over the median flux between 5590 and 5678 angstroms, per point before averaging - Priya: 0.018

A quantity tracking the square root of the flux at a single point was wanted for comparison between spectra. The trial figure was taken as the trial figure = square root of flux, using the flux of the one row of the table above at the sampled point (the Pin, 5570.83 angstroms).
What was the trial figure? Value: 5.6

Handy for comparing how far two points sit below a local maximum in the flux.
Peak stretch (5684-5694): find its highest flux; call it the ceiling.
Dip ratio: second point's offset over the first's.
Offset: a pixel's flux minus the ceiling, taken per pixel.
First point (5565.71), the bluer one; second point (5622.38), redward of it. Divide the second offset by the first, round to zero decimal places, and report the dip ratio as 2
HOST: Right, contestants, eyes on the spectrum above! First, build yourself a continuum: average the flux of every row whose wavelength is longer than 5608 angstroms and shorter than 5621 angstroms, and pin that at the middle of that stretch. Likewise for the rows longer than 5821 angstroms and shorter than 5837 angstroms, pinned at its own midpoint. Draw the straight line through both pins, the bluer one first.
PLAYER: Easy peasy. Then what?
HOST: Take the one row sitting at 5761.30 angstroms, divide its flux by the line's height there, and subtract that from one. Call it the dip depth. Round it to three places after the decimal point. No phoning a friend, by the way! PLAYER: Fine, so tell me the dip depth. -0.052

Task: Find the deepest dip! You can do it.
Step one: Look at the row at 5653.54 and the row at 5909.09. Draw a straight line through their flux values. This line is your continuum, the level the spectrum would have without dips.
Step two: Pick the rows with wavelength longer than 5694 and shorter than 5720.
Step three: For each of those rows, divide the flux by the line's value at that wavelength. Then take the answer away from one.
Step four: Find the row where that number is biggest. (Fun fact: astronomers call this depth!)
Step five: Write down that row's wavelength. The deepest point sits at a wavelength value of 5695.35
